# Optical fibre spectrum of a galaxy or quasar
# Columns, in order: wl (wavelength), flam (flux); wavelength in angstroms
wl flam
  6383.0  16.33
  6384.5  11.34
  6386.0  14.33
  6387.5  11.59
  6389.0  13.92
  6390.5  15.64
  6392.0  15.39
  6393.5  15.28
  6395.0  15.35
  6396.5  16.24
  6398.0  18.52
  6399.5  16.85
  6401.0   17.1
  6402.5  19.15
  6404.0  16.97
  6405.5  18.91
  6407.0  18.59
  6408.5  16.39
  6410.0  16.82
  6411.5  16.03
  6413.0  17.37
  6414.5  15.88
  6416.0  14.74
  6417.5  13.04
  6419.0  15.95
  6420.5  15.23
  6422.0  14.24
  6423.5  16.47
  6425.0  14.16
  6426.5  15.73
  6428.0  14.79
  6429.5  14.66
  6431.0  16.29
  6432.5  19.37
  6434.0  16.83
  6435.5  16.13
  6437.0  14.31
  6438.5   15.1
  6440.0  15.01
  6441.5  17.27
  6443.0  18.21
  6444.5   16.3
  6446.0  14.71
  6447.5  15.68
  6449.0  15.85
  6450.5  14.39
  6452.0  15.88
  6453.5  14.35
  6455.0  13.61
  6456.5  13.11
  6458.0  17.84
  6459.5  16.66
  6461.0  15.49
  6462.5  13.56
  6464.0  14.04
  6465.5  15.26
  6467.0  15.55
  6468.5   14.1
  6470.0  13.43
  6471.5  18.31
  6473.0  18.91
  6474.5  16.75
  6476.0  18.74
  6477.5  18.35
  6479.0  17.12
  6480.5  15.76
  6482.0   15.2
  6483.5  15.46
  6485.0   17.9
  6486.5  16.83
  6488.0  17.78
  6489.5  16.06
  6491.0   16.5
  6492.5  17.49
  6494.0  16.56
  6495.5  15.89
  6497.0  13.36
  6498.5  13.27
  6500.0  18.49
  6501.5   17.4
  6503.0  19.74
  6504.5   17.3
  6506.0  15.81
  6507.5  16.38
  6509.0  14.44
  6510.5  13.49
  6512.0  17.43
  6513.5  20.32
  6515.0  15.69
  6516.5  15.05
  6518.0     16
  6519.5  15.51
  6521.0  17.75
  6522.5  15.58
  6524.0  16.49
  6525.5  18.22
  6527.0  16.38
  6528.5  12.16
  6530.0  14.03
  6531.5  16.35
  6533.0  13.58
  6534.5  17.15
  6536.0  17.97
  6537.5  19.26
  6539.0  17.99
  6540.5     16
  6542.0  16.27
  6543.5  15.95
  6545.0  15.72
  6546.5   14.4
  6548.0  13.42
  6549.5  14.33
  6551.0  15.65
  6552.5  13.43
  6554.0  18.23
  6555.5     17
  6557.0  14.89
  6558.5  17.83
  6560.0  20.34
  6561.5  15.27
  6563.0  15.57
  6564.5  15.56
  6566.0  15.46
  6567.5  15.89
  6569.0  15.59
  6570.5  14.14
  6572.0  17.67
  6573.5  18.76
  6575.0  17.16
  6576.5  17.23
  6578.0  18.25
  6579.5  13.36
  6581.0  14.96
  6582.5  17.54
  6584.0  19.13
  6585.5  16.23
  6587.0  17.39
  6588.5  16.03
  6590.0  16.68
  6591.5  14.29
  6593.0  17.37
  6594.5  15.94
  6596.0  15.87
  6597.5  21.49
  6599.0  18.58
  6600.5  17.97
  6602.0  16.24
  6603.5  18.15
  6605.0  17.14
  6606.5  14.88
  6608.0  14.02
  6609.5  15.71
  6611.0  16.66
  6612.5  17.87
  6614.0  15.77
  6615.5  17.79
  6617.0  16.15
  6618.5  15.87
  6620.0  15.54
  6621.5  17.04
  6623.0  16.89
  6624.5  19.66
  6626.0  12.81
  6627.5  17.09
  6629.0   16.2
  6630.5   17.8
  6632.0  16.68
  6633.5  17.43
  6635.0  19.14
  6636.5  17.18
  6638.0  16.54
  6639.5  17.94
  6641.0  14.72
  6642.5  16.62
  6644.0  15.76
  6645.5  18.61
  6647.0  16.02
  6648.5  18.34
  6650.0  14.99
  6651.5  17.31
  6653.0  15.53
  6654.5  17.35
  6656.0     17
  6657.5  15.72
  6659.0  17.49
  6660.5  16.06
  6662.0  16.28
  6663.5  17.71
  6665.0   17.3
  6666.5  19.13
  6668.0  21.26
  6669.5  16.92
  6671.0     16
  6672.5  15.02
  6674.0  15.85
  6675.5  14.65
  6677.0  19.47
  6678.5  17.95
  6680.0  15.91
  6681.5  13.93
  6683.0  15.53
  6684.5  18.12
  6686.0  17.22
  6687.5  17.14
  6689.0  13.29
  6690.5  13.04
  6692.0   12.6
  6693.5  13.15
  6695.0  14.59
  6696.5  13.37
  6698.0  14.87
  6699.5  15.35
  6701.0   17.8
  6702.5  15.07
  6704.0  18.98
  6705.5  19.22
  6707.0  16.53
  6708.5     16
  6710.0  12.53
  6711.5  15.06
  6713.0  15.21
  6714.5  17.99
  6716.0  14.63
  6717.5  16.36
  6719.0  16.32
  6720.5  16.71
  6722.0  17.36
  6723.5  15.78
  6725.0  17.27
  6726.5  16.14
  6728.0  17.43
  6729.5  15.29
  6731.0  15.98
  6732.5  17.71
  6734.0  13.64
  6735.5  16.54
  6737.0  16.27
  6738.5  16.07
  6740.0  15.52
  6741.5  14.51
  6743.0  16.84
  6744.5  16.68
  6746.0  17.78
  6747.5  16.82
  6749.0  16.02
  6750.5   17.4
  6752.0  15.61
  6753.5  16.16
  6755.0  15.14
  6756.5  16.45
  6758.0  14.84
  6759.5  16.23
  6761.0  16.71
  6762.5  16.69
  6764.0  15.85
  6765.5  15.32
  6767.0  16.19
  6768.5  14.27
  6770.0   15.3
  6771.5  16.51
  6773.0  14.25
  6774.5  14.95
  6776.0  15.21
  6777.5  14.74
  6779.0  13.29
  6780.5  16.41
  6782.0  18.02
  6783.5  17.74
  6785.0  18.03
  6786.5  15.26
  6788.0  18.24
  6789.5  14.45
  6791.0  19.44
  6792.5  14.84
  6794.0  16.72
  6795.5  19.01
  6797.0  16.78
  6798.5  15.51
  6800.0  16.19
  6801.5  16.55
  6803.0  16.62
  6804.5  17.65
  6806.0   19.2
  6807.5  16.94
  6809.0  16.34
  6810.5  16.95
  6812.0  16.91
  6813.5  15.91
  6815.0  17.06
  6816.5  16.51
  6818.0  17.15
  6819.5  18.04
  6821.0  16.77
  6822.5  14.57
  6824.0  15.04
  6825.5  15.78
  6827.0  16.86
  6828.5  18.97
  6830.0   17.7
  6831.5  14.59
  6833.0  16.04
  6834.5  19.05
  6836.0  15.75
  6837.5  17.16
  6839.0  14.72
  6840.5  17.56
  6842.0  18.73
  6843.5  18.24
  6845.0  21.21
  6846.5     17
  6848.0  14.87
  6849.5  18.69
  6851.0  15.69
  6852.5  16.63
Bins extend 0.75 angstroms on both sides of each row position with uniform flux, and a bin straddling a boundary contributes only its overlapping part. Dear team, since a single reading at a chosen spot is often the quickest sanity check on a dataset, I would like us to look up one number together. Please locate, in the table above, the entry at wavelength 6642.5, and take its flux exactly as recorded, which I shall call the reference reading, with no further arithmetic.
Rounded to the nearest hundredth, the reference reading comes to 16.62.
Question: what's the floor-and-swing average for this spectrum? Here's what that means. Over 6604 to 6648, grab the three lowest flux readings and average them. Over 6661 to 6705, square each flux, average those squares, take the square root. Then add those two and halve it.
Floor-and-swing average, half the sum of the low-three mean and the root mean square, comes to 15.1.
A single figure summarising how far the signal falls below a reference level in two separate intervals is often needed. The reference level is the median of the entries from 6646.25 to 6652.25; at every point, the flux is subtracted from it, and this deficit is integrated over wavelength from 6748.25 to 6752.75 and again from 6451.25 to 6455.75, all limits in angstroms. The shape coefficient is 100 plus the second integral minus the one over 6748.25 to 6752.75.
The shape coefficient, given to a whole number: 108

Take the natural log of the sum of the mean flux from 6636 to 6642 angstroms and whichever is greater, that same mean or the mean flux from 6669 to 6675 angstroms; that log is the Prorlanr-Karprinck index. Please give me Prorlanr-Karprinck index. 3.50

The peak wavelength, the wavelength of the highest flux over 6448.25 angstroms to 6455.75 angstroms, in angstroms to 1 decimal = 6452.0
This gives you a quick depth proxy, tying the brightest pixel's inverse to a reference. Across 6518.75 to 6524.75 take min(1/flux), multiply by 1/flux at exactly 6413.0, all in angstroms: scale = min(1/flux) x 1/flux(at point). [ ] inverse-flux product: 0.0032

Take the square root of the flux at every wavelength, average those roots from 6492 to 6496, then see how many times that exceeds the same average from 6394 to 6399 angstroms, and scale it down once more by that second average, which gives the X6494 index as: 0.245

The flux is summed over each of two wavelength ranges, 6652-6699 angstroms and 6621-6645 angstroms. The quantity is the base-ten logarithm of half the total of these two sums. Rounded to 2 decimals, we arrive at 2.58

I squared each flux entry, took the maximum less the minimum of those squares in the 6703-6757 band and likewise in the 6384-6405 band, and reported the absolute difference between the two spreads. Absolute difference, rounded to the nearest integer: 26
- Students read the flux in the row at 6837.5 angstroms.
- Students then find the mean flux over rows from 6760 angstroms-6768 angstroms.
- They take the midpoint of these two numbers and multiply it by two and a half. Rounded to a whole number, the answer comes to 42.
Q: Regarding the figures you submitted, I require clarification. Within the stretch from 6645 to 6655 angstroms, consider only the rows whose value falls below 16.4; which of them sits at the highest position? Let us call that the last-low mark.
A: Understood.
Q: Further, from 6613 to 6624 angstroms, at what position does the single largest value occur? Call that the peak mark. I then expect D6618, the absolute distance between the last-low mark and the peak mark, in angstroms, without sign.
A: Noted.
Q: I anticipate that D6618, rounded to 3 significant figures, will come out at 37.5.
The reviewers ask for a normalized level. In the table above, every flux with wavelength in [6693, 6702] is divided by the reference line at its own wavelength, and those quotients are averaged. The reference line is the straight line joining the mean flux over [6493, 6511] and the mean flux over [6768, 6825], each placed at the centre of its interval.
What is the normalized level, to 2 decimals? 0.91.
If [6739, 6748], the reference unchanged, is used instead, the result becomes 1.00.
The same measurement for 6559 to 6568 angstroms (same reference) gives 1.02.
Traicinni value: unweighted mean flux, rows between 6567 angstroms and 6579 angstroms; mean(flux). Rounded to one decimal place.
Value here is 16.8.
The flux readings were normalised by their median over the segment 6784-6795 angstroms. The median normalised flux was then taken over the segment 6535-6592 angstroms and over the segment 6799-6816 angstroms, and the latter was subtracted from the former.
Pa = -0.054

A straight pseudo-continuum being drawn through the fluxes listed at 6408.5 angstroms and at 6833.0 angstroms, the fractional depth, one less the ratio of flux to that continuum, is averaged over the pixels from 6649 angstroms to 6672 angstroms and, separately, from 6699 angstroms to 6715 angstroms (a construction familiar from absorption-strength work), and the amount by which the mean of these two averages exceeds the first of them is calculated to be 0.021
